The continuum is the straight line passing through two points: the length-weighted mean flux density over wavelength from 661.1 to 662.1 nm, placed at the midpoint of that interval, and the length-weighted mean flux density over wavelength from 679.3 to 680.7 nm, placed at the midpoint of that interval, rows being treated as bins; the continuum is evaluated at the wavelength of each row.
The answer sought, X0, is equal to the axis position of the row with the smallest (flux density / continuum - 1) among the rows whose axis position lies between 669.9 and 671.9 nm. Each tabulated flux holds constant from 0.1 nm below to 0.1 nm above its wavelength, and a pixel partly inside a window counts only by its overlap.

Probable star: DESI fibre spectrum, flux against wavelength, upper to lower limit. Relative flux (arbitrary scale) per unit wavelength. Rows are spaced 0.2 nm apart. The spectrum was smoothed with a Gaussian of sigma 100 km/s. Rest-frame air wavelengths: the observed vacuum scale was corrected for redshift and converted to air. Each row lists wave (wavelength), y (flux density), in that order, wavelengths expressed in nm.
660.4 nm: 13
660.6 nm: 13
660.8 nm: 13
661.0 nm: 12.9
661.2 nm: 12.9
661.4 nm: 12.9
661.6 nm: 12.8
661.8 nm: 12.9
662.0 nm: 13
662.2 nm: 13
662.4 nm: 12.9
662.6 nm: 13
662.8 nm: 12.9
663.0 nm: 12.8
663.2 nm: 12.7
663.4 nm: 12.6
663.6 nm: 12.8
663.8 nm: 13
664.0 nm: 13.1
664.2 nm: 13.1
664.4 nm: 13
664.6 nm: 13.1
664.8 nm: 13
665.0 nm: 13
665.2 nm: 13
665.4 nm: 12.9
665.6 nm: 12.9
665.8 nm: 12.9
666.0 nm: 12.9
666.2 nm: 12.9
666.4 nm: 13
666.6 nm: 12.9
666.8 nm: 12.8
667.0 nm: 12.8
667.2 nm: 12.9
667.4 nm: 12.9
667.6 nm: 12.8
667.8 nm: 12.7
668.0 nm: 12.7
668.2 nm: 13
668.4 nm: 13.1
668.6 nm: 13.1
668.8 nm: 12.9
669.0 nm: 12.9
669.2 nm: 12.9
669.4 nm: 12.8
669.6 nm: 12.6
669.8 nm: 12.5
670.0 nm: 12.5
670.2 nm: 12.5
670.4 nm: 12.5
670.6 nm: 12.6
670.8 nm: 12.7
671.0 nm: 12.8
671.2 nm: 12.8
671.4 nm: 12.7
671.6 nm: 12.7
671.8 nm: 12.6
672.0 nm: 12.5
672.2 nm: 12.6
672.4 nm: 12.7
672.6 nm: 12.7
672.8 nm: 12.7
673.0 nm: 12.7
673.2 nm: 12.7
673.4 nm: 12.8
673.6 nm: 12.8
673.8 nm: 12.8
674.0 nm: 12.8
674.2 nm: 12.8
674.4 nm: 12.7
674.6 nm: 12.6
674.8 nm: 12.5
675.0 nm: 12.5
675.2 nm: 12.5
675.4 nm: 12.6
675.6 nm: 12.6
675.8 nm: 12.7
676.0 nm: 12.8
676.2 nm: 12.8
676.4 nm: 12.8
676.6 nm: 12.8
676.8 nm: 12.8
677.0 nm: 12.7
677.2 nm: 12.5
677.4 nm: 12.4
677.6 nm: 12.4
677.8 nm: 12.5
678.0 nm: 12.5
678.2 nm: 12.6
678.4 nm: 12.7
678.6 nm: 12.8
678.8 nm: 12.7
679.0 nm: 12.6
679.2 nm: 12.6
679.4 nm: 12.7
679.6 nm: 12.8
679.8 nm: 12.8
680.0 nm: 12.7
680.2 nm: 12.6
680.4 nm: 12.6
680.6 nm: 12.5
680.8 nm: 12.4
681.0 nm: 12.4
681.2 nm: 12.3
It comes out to 670.0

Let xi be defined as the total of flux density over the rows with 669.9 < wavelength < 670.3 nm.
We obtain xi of 25.0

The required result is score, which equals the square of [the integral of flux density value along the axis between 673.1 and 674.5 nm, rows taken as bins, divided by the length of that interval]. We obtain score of 163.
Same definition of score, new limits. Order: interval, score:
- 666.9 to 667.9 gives 164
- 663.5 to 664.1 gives 168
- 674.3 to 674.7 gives 160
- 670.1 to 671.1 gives 159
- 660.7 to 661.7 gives 166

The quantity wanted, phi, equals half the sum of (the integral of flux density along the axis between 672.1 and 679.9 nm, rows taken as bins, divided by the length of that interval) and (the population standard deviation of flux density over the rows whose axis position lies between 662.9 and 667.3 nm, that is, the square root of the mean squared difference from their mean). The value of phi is 6.40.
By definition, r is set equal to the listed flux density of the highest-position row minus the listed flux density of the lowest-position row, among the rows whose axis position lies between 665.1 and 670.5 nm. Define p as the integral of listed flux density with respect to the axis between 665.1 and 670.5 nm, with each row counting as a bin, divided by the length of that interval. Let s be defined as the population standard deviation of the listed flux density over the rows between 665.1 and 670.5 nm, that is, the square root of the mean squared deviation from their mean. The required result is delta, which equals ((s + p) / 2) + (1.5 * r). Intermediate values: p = 12.8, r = -0.50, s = 0.173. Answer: 5.7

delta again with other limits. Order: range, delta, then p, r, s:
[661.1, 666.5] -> 6.7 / 12.9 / 0.10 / 0.114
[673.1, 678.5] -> 6.4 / 12.7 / 0.00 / 0.137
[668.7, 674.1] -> 6.3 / 12.7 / -0.10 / 0.126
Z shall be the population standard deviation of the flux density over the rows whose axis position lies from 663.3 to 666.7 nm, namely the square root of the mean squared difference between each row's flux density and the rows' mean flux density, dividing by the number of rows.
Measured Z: 0.119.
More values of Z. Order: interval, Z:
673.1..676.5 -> 0.116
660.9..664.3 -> 0.128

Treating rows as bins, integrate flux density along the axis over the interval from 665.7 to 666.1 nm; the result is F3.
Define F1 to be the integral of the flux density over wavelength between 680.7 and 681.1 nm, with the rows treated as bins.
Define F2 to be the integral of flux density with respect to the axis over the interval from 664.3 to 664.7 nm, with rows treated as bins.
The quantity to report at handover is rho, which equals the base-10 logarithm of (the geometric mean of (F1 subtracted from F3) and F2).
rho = 0.01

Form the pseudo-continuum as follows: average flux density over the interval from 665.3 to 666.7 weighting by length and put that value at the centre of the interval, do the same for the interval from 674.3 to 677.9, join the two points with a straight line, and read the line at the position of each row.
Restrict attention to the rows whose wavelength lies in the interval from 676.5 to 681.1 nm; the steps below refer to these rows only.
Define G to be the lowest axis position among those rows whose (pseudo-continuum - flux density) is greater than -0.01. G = 677.2 nm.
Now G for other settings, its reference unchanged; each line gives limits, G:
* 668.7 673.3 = 669.4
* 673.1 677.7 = 673.2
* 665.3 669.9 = 665.4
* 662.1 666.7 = 662.2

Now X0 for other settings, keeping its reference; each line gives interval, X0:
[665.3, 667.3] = 666.8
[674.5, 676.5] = 674.8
